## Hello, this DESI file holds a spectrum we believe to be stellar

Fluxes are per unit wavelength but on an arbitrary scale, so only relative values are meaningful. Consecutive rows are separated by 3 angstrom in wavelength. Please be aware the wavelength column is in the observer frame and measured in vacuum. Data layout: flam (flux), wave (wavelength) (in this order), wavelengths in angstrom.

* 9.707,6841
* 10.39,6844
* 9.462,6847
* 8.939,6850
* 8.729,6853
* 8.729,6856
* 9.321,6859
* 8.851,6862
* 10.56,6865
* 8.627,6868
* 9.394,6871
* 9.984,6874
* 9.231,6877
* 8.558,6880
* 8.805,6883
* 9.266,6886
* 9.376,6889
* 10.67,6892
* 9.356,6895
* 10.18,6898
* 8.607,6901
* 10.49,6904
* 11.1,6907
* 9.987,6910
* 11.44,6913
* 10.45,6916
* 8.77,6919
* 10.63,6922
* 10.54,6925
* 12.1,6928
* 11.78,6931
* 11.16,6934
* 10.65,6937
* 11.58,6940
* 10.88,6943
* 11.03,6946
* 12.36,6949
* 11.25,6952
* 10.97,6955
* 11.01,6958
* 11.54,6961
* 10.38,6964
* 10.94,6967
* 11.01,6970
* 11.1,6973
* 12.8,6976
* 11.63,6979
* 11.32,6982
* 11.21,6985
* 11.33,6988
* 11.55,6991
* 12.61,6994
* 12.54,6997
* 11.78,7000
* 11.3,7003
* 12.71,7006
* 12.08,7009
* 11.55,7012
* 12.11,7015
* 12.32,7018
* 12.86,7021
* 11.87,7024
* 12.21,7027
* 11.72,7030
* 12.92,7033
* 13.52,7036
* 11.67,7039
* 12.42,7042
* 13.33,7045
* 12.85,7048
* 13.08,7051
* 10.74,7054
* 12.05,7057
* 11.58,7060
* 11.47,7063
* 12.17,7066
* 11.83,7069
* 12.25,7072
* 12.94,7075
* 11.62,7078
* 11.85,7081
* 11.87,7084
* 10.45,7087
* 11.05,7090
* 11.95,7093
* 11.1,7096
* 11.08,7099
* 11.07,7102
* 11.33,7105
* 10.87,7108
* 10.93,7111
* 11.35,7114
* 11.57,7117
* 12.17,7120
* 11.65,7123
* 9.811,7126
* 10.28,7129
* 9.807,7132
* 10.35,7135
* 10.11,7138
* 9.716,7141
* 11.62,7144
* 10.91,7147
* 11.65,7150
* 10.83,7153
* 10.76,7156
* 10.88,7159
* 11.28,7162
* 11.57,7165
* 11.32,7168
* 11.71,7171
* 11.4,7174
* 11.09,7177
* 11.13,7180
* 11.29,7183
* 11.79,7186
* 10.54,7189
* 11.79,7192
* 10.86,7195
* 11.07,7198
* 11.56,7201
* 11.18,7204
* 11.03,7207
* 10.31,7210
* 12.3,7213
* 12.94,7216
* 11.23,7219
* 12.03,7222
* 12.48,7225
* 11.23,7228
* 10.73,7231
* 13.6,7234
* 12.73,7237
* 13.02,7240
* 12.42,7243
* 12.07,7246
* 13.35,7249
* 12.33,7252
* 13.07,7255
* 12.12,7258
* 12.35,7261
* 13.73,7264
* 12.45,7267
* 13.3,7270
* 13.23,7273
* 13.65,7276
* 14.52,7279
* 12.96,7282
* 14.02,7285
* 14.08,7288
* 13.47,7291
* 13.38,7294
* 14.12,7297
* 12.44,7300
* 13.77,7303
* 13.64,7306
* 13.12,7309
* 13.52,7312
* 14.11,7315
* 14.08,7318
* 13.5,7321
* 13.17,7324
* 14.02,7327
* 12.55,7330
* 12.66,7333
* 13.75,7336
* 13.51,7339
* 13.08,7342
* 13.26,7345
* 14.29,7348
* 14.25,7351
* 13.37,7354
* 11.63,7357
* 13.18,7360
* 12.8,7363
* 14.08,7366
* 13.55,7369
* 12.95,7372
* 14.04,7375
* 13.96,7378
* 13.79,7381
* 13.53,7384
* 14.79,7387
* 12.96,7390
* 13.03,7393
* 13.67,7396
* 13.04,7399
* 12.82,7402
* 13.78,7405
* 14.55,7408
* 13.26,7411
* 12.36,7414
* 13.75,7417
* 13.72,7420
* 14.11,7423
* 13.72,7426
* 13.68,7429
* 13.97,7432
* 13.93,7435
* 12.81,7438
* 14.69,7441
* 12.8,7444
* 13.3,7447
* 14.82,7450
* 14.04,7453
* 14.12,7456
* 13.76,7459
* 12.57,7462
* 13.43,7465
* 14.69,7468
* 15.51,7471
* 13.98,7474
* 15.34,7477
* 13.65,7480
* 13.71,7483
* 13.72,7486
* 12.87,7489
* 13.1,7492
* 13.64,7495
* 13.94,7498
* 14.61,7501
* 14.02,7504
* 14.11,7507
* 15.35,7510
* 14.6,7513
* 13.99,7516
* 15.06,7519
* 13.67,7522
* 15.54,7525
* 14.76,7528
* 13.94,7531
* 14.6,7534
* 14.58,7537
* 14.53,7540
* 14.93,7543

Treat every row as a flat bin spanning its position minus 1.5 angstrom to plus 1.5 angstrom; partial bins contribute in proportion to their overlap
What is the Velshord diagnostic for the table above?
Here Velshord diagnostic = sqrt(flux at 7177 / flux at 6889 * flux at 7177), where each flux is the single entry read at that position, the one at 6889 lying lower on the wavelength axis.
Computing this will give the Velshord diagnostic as 3.6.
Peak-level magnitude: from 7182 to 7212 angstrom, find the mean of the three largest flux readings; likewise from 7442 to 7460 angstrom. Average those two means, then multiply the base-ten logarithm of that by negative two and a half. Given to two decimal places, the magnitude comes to -2.79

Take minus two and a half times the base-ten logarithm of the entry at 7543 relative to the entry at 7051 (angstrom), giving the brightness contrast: -0.14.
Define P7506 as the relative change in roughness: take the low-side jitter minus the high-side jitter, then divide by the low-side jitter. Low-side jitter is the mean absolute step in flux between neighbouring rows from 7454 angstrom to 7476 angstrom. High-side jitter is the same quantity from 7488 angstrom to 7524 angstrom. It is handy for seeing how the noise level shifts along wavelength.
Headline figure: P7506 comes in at 0.32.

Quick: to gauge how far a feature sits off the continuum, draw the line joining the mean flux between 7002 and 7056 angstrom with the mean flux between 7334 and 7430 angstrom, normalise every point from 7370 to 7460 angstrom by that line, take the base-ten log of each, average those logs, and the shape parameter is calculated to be 0.00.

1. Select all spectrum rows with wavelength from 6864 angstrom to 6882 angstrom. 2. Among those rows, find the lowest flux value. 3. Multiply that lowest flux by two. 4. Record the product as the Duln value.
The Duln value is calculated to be 17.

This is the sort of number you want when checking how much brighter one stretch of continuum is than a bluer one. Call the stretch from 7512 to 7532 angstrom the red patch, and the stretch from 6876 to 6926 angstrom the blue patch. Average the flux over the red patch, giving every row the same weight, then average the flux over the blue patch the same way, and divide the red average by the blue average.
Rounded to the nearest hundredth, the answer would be 1.47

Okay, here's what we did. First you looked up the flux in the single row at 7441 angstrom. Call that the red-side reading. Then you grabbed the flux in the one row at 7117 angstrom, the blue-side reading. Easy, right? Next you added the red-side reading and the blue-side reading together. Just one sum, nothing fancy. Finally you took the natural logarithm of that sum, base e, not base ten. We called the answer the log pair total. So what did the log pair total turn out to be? 3.27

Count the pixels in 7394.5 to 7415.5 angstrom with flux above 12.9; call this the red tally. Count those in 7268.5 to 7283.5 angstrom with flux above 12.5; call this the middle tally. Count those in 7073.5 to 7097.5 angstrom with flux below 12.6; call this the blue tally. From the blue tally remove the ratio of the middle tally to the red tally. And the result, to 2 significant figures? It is 6.0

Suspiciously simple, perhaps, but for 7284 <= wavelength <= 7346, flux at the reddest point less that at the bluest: -0.76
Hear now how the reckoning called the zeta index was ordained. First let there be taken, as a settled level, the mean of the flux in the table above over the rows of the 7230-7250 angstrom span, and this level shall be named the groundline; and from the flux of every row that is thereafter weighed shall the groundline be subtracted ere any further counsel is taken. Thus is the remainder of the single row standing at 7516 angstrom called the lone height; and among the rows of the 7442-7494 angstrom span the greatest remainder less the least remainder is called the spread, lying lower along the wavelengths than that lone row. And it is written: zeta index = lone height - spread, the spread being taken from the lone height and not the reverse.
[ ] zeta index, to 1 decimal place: -1.5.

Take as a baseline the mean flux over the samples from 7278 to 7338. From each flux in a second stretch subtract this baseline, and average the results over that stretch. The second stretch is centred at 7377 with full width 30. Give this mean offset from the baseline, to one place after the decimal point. 0.1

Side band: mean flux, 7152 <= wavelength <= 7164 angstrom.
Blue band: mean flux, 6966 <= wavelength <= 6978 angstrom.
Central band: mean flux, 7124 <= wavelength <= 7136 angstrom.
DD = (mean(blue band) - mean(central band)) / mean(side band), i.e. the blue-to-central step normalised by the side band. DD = 0.13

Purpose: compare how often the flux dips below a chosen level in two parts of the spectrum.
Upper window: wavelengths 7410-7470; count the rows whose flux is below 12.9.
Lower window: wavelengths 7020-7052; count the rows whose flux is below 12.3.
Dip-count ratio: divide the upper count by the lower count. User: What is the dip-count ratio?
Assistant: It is 1.0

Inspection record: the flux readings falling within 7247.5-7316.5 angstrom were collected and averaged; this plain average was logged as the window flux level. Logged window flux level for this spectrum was 13.3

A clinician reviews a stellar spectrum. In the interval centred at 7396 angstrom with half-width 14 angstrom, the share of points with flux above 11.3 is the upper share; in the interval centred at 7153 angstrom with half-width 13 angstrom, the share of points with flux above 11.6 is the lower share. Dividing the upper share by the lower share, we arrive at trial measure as 4.5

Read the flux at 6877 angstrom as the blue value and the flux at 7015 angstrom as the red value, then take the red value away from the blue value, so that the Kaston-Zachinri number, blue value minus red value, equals -2.9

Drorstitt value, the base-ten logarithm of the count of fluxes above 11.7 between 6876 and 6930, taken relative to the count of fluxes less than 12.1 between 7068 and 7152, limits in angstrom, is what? -1.4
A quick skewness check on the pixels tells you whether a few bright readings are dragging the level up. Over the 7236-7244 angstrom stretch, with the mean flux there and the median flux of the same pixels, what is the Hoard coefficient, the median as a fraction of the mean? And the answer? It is 1.00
